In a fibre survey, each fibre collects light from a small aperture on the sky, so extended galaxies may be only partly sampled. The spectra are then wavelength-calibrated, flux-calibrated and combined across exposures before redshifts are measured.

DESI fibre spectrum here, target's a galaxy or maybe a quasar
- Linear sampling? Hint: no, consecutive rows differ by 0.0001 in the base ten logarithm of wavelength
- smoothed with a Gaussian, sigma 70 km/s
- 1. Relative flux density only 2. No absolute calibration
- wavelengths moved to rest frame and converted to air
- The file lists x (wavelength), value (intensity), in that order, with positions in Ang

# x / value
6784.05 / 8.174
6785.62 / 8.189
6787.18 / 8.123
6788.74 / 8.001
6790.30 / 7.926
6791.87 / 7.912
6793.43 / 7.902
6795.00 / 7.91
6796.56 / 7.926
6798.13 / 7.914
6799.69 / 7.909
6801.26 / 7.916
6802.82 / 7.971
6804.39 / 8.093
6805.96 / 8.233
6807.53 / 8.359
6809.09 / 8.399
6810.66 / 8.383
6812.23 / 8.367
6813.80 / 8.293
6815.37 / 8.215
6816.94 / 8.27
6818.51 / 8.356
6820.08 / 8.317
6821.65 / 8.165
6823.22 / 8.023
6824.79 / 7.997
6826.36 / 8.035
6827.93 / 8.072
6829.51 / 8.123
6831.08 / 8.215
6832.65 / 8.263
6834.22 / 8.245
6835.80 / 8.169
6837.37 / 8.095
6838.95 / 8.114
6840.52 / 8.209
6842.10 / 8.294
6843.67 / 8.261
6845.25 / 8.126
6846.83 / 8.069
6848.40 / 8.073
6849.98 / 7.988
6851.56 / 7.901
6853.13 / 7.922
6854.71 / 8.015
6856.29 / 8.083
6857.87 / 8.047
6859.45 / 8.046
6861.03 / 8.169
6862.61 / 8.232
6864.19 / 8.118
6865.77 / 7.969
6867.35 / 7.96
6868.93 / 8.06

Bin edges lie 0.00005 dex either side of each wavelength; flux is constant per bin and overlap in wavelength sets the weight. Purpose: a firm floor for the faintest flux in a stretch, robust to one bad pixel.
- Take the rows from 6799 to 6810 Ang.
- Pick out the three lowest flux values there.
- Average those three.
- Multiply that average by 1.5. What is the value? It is 11.9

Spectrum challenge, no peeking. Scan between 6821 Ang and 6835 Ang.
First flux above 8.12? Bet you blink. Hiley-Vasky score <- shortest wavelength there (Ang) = 6821.65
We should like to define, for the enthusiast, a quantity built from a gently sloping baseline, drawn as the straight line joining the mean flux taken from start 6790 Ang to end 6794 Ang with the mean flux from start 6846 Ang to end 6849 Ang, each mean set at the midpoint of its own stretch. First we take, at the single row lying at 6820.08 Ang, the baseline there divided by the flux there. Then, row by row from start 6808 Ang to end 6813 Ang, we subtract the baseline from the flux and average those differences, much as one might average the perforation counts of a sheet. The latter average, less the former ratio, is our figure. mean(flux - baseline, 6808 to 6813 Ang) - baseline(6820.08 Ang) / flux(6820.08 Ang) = -0.54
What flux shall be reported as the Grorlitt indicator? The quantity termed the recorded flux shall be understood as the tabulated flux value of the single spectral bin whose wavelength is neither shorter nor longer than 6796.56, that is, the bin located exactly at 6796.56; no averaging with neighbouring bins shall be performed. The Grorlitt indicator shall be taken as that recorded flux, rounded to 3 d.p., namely 7.926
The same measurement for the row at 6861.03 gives 8.169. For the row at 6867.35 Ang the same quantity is 7.960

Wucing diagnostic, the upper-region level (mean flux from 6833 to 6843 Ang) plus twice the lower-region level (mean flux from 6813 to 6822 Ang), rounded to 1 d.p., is 24.7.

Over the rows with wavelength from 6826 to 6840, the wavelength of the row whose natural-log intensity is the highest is 6832.65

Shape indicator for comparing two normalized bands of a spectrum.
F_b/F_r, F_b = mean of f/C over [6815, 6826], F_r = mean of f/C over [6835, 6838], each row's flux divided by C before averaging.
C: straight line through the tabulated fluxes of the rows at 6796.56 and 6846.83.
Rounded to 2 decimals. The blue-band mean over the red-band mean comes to 1.01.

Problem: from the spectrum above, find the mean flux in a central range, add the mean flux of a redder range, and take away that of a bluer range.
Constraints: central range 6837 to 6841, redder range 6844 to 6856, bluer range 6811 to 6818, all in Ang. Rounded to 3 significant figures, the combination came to 7.87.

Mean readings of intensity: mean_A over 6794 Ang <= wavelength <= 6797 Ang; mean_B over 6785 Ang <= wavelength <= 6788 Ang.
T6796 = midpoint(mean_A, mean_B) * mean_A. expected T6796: 63.6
